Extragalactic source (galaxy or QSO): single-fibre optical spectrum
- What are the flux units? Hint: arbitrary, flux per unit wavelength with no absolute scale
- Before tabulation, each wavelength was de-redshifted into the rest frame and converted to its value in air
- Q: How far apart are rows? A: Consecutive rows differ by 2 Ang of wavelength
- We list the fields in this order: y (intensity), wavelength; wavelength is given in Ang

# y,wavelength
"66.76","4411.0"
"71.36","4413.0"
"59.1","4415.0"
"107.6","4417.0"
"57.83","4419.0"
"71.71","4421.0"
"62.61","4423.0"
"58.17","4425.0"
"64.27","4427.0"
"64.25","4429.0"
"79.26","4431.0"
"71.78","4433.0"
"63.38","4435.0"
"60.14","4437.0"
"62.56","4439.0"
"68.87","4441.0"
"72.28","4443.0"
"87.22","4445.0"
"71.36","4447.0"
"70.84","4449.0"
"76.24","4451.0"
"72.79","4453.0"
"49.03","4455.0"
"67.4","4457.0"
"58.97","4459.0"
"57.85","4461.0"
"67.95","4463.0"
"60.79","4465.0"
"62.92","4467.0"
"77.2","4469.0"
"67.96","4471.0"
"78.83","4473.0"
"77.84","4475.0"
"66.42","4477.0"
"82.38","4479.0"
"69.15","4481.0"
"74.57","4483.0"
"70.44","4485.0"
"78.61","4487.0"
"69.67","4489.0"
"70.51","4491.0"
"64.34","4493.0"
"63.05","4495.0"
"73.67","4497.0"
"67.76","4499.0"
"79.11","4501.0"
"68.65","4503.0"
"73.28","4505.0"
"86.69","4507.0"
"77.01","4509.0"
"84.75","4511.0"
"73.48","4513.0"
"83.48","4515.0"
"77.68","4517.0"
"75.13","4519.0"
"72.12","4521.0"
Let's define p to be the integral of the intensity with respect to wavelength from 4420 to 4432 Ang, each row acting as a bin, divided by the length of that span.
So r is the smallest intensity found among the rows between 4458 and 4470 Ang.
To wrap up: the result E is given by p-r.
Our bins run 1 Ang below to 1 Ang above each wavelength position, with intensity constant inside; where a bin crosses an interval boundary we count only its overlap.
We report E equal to 9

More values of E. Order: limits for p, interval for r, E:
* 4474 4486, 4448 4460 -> 24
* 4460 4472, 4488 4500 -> 3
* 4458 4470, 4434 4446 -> 4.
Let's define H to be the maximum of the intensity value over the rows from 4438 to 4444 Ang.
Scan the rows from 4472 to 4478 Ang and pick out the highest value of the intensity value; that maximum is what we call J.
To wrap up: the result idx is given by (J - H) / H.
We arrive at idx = 0.09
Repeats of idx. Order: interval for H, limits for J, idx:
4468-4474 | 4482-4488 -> 0.00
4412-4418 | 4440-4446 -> -0.19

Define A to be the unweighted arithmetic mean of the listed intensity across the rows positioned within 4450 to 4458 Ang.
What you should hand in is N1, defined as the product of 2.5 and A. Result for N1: 166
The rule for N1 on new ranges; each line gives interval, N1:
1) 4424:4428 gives 153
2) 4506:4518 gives 201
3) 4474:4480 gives 189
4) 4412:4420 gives 185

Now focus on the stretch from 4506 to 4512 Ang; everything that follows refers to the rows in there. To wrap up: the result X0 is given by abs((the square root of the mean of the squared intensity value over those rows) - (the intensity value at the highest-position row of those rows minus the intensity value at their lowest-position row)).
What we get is 85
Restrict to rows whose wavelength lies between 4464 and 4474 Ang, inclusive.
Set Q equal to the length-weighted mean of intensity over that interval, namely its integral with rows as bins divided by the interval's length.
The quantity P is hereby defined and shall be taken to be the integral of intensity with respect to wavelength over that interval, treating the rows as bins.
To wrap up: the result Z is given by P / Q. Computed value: 10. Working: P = 695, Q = 70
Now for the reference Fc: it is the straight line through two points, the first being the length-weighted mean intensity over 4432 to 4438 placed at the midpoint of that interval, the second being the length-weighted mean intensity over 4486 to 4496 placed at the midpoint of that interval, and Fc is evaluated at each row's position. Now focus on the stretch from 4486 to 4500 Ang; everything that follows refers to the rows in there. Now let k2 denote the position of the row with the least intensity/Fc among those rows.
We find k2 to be 4495.0 Ang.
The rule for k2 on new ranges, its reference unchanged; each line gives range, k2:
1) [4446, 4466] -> 4455.0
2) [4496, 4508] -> 4499.0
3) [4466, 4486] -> 4467.0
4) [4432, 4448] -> 4437.0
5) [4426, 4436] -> 4435.0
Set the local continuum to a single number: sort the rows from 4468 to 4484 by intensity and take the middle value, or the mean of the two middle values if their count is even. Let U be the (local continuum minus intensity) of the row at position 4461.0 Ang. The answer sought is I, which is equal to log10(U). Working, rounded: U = 18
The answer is 1.3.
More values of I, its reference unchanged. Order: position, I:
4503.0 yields 0.9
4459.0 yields 1.2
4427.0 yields 1.1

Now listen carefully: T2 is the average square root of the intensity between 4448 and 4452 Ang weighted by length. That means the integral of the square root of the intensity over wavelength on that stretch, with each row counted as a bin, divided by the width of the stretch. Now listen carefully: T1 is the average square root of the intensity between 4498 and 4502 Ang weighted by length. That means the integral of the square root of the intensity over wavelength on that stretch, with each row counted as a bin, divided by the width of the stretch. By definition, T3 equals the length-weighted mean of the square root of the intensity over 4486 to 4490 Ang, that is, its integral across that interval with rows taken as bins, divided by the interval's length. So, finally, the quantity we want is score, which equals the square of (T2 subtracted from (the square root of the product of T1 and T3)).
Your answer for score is 0.00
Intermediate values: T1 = 8.56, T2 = 8.57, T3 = 8.6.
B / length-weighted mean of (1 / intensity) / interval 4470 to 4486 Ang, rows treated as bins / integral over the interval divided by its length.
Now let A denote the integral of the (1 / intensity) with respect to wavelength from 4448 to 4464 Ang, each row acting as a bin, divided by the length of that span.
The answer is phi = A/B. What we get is 1.14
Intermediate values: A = 0.0156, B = 0.0137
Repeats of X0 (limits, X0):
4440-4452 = 67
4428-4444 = 60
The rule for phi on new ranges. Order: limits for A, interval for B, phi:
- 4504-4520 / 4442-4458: 0.88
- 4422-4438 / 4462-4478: 1.07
